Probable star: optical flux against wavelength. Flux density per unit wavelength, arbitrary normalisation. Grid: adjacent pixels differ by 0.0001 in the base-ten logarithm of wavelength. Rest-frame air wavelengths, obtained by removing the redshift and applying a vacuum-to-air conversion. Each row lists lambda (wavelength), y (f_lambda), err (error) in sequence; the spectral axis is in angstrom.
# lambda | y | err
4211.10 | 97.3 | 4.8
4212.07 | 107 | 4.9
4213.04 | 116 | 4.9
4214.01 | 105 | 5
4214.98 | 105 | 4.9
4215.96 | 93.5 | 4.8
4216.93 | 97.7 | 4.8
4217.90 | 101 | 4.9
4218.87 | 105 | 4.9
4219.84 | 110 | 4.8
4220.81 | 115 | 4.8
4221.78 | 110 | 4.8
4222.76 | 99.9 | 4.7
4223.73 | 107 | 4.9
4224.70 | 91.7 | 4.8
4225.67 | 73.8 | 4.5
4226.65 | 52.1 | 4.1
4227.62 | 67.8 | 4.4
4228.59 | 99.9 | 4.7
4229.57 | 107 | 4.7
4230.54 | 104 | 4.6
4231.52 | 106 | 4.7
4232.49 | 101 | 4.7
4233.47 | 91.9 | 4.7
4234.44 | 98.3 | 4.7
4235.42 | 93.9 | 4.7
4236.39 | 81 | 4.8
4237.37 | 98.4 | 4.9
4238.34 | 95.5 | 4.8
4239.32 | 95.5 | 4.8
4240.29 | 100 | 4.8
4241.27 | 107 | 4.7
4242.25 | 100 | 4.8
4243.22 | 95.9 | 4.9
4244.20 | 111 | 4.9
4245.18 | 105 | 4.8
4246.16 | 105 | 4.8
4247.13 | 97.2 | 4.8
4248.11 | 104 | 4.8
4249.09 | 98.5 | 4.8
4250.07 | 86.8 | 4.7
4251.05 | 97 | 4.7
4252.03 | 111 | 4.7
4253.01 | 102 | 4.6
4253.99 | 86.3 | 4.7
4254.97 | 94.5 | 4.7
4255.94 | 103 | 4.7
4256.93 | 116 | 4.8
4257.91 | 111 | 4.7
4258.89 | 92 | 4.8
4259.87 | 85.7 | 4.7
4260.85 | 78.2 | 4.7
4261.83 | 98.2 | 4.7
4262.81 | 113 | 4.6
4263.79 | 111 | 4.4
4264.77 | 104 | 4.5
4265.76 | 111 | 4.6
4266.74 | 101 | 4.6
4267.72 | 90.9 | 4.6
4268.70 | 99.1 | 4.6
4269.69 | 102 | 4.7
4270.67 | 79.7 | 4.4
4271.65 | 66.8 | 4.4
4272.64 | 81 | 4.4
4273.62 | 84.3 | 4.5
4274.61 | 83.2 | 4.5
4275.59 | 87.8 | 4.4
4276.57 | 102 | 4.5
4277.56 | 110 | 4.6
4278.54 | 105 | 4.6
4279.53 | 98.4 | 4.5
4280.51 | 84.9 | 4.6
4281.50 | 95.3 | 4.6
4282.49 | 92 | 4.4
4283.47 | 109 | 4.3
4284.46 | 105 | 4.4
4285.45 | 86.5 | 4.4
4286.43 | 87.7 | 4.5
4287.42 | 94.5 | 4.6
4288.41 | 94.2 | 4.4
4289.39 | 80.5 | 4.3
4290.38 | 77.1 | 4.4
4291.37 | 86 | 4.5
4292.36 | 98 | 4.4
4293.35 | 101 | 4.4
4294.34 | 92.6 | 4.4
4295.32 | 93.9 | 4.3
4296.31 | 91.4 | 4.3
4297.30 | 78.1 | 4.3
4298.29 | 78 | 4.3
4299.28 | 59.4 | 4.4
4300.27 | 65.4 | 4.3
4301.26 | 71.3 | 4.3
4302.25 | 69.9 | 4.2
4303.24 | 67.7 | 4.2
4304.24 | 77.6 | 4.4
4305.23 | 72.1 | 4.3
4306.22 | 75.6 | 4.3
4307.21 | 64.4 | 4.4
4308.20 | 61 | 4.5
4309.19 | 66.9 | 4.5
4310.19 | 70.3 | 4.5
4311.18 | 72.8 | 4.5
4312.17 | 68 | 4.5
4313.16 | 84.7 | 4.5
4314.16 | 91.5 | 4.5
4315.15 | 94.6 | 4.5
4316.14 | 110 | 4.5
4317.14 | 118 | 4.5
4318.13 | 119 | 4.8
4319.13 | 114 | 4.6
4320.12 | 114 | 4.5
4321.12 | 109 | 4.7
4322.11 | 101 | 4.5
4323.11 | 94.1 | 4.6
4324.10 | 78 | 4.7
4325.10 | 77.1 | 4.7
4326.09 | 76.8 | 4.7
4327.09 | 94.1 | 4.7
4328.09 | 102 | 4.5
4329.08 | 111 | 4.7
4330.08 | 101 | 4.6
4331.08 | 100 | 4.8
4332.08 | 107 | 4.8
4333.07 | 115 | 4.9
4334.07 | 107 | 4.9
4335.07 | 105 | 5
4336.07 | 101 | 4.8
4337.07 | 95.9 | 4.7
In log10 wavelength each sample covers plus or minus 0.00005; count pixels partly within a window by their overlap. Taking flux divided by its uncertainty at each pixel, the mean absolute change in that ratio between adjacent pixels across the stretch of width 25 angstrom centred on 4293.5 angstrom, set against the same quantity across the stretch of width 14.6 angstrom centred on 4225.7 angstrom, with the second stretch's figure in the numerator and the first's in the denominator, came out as 1.2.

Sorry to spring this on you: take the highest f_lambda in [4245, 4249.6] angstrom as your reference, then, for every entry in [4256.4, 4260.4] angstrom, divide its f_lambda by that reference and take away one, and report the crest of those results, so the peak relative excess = 0.10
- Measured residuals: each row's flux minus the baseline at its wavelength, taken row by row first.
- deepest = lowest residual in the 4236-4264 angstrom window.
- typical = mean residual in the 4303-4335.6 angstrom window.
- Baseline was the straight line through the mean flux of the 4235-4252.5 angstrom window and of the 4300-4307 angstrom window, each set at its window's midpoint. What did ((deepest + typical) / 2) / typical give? 0.11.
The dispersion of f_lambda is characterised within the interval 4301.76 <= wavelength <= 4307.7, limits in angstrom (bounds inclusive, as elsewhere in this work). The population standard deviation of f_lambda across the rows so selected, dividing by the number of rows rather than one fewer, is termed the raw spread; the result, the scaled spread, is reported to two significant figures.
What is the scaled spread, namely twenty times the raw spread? 90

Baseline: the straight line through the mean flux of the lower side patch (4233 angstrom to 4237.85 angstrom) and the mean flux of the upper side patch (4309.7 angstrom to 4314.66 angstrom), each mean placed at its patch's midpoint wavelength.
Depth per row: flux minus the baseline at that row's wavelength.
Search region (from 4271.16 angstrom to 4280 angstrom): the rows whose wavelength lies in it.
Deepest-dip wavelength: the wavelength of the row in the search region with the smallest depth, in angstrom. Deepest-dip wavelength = 4271.65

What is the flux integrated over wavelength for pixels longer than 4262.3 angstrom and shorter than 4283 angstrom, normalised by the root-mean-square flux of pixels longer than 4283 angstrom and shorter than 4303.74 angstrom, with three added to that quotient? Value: 25.9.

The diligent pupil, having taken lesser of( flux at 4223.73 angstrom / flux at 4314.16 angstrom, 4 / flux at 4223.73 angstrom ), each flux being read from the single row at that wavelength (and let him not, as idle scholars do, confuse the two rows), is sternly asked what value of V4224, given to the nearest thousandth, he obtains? 0.037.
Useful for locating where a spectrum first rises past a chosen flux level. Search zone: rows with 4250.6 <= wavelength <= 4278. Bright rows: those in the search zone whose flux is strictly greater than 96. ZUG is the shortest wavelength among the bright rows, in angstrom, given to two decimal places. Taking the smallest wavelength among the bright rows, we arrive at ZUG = 4251.05 angstrom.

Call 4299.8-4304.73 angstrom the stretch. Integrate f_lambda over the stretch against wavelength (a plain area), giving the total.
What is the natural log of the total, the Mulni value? 5.85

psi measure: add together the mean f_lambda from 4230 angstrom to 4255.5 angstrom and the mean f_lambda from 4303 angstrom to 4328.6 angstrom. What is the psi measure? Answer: 186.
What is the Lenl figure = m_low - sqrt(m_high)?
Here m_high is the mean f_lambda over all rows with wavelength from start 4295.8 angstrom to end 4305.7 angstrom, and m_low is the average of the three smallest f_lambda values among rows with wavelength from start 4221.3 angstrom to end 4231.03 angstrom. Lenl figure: 56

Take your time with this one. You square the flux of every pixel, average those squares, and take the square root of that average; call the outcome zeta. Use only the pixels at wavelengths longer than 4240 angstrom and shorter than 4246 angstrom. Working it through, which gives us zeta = 103.3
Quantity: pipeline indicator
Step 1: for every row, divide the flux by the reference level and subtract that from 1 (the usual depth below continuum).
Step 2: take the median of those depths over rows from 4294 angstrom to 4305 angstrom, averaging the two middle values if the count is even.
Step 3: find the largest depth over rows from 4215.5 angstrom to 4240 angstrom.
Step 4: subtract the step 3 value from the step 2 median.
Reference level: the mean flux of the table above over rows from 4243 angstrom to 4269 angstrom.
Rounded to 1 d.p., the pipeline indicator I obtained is -0.3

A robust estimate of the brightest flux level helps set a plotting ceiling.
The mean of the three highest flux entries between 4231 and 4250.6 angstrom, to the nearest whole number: 108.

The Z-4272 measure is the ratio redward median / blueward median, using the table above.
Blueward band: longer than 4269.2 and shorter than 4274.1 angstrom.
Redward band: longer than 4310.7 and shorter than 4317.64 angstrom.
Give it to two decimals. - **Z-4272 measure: 1.13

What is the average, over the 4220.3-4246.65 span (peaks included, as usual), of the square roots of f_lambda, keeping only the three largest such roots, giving 10.6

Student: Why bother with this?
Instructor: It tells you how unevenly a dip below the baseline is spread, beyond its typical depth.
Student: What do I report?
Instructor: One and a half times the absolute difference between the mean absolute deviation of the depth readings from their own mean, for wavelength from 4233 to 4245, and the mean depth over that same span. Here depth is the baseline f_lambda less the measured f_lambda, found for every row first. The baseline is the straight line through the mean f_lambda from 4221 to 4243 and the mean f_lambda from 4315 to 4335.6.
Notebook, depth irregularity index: 11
